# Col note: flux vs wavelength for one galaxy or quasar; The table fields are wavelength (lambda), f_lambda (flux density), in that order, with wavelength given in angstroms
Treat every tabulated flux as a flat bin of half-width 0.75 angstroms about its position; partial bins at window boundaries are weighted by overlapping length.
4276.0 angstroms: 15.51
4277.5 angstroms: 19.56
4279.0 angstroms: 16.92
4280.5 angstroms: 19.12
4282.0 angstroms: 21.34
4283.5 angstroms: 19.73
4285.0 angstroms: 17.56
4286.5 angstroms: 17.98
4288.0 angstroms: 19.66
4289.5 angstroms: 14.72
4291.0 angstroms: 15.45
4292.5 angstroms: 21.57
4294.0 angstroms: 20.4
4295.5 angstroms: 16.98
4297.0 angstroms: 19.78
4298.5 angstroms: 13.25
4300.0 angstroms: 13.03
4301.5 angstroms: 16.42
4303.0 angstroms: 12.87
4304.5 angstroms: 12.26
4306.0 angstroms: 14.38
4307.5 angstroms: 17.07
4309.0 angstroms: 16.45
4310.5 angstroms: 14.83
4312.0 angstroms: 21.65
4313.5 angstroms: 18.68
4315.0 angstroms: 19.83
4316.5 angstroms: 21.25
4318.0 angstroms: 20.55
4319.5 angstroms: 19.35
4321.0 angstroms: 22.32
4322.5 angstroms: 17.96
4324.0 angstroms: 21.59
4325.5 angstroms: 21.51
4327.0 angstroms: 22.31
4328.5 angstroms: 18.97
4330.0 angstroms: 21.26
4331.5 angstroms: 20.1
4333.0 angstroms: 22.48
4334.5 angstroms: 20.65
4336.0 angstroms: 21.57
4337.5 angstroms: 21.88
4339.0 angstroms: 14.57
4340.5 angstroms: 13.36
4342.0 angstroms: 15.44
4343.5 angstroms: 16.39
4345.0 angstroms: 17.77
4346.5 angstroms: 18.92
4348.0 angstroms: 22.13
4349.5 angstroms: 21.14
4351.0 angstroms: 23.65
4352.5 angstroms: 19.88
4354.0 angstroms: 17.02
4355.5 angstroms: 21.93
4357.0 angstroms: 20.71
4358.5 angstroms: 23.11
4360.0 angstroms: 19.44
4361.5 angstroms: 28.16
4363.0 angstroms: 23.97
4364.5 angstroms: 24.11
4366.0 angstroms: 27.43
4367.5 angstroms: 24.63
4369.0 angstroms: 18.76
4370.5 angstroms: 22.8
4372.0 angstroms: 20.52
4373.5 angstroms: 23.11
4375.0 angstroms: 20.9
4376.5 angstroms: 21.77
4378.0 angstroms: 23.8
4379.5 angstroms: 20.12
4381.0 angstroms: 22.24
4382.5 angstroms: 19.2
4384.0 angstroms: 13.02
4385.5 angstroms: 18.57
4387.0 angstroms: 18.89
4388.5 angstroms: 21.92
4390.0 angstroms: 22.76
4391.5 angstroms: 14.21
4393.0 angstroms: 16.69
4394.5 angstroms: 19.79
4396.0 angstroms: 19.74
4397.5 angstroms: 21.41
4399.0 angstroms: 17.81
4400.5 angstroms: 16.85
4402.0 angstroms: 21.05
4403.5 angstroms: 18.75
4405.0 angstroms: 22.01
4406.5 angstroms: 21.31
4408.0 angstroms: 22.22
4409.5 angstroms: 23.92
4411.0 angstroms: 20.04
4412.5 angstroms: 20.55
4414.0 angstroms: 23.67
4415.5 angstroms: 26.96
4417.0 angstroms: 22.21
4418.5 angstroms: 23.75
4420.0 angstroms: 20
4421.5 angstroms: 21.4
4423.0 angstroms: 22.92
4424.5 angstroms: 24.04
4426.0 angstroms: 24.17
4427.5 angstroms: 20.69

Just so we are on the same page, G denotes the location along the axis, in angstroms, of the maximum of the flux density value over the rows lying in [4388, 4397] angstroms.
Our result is 4390.0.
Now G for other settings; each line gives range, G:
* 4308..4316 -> 4312.0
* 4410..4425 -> 4415.5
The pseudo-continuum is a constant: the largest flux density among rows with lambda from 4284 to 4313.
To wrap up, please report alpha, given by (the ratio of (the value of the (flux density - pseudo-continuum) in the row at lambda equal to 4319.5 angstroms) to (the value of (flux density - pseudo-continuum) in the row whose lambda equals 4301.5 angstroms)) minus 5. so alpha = -4.6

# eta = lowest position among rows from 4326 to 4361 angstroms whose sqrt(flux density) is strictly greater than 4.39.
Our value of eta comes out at 4327.0 angstroms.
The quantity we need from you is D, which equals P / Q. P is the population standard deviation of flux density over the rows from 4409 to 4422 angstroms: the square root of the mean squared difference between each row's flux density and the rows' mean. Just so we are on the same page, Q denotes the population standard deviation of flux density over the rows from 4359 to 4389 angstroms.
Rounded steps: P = 2.2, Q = 3.31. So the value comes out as 0.65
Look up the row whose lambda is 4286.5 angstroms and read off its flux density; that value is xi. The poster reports 17.98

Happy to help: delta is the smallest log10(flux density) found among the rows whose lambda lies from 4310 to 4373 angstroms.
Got 1.13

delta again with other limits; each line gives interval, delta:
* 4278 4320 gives 1.09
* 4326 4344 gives 1.13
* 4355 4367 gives 1.29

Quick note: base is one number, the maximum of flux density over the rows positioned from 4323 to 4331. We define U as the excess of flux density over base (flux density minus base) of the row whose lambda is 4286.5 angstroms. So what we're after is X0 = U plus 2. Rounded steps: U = -4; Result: -2.3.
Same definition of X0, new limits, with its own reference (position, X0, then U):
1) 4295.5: -3.3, -5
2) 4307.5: -3.2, -5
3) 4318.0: 0.2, -2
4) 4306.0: -5.9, -8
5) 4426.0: 3.9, 2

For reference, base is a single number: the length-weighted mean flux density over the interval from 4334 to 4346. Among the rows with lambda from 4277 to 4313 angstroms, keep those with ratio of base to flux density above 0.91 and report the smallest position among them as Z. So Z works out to 4279.0 angstroms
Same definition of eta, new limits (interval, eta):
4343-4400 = 4348.0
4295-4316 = 4297.0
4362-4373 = 4363.0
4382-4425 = 4388.5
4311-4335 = 4312.0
